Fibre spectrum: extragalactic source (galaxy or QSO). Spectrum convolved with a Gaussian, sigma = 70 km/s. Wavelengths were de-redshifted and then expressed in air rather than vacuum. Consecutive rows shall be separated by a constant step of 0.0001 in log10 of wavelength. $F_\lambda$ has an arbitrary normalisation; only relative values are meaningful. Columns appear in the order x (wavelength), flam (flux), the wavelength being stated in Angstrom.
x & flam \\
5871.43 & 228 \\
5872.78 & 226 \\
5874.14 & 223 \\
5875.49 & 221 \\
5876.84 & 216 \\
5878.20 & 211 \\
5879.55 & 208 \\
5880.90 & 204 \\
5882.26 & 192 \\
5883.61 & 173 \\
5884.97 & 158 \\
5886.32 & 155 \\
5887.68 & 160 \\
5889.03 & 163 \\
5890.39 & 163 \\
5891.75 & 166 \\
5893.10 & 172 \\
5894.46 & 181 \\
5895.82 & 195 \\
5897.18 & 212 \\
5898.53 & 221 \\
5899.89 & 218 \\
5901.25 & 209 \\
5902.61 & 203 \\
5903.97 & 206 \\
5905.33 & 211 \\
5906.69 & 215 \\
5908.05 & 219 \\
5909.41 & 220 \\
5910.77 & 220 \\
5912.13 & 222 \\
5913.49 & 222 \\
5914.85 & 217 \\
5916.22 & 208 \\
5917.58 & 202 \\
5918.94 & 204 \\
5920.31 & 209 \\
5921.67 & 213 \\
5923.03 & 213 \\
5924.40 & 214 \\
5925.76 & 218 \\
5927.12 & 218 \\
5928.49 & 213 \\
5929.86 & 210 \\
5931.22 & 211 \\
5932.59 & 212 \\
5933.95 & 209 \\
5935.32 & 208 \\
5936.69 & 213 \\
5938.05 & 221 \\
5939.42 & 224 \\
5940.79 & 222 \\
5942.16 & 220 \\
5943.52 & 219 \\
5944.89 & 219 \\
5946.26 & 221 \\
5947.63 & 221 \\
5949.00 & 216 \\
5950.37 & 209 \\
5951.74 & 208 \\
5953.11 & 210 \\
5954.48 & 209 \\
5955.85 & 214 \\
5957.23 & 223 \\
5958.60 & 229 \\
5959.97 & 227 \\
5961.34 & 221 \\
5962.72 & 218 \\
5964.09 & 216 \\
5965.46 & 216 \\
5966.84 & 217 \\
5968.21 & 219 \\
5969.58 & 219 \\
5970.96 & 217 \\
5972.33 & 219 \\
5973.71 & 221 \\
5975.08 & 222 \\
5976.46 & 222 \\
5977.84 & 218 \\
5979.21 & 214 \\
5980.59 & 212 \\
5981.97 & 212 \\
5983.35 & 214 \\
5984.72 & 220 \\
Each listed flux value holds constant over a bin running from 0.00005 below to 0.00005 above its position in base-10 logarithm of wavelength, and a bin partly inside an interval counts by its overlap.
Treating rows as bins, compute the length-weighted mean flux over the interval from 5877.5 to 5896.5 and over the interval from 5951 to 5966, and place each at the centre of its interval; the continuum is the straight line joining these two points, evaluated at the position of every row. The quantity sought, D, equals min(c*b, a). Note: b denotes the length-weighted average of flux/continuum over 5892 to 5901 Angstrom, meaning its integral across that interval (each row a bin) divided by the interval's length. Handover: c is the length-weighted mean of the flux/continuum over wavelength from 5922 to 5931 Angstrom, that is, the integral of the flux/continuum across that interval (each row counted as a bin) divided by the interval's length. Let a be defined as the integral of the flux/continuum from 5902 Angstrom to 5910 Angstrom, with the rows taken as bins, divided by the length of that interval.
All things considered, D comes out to 1.12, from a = 1.12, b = 1.08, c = 1.07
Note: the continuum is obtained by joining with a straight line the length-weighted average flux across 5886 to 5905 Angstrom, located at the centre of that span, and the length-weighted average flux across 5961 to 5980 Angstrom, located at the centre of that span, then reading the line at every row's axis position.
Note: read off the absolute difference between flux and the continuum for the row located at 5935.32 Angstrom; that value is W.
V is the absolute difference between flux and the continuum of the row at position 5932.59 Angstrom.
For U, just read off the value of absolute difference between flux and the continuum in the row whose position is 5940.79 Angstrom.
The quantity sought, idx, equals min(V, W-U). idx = -12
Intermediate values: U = 15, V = 9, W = 4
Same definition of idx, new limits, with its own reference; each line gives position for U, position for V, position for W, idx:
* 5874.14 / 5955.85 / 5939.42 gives -25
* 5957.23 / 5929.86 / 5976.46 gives -9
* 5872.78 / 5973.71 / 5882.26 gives -38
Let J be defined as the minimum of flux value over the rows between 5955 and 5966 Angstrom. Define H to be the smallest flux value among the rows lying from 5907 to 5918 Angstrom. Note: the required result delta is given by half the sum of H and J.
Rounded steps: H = 202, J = 214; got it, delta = 208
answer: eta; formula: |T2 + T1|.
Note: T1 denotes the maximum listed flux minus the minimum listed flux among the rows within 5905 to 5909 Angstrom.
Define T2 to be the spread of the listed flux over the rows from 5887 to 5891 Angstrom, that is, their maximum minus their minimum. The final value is 11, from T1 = 8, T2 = 3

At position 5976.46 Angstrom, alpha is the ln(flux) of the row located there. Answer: 5.40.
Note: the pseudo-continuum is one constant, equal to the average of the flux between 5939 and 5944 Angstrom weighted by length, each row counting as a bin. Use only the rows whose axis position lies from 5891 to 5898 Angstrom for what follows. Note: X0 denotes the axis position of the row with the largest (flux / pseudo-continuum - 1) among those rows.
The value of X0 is 5897.18 Angstrom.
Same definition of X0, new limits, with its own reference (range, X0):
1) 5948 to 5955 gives 5949.00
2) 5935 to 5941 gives 5939.42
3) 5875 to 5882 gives 5875.49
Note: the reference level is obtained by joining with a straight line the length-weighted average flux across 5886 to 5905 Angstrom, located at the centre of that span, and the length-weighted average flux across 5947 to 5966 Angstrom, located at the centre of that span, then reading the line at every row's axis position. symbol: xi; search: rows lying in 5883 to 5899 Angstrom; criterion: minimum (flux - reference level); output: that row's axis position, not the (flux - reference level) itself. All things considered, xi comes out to 5886.32 Angstrom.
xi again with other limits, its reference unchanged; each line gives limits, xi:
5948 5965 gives 5954.48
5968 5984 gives 5981.97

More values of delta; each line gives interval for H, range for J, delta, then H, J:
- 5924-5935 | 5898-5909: 206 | 209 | 203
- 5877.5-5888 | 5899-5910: 179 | 155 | 203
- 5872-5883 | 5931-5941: 200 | 192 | 208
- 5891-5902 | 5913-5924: 184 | 166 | 202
